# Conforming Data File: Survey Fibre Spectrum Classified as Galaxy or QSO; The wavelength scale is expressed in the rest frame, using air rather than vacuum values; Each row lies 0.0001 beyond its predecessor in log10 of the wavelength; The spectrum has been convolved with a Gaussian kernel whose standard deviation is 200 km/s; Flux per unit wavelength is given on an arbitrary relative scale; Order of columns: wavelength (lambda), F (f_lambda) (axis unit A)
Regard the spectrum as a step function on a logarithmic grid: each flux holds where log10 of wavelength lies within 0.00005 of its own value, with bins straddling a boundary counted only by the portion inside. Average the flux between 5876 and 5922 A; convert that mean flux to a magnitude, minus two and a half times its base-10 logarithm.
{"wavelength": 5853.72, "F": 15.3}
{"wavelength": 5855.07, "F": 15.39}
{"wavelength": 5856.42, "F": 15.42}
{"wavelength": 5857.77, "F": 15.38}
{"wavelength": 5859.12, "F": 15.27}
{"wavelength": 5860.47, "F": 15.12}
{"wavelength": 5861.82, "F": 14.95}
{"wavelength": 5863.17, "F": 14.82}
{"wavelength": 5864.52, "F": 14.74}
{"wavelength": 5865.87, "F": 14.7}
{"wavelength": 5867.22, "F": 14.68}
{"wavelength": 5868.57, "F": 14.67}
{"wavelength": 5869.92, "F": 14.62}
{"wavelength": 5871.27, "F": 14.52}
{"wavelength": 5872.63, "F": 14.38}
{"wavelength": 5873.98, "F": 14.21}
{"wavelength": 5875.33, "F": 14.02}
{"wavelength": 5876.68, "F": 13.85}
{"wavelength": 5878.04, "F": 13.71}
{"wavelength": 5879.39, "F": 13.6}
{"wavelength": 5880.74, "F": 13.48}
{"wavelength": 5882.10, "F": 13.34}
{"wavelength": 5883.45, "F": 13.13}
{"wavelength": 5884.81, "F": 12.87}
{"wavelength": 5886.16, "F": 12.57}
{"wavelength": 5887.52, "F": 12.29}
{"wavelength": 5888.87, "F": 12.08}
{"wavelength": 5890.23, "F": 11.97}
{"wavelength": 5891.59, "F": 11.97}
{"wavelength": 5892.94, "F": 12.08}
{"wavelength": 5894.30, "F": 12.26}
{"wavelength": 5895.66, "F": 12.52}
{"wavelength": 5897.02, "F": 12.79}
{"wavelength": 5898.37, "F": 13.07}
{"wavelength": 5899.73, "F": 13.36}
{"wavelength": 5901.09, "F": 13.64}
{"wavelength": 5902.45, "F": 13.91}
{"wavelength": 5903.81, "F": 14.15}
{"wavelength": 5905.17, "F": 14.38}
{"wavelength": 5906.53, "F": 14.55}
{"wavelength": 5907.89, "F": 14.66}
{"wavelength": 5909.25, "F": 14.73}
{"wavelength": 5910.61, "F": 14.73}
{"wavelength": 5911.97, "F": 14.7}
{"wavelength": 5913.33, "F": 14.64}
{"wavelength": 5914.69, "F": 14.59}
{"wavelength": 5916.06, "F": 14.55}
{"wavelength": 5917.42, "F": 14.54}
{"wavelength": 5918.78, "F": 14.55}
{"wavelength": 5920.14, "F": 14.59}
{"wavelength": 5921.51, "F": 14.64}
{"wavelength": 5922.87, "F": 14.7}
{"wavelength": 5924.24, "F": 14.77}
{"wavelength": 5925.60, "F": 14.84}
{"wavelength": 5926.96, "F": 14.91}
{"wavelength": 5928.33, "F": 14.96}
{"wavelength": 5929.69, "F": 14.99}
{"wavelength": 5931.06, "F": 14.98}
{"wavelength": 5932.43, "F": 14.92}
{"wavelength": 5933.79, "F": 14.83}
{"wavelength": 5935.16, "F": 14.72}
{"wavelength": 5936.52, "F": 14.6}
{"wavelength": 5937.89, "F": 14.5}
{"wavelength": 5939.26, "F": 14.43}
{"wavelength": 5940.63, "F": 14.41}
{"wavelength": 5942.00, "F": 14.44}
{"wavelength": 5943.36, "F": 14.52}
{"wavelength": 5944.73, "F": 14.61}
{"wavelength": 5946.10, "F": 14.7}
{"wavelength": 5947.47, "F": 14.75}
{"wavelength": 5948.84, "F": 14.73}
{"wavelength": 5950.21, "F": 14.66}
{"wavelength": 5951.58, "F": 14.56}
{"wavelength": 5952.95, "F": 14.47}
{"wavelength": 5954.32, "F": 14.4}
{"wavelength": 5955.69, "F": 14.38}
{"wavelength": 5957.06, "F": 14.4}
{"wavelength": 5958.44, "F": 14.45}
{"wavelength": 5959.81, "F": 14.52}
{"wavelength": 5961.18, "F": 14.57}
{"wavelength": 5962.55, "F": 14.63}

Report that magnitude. -2.83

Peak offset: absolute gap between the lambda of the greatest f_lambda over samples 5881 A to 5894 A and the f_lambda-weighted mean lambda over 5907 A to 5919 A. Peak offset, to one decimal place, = 31.2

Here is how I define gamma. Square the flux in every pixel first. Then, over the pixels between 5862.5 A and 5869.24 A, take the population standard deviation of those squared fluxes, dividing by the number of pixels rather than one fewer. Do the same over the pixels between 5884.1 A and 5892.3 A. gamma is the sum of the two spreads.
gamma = 9.9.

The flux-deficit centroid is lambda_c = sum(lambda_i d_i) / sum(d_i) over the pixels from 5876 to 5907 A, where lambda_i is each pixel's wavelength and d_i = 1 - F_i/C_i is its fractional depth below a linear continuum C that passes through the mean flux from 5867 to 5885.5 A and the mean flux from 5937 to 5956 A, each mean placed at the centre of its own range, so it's 5890.5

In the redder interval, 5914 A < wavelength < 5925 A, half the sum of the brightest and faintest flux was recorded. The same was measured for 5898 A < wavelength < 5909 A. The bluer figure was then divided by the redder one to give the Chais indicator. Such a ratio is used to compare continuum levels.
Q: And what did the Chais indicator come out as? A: 0.95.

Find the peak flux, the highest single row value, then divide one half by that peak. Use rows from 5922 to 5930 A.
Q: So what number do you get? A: 0.0334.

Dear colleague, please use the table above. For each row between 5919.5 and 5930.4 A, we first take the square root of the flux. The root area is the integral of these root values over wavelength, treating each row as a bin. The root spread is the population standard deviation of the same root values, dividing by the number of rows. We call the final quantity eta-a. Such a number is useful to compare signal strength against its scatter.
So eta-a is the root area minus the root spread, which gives 42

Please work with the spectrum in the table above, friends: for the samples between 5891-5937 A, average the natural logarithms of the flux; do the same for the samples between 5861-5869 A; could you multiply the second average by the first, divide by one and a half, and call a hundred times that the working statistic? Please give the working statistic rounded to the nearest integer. 476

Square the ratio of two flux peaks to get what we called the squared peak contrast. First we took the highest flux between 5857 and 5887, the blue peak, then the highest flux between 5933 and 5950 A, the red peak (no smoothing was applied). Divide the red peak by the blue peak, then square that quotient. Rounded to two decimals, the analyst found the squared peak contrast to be 0.93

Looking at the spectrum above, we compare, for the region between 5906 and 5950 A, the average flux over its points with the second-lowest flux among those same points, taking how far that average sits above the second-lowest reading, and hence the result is 0.25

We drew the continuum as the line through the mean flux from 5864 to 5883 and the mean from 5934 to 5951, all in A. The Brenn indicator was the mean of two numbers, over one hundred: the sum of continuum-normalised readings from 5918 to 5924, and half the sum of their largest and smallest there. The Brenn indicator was 0.0253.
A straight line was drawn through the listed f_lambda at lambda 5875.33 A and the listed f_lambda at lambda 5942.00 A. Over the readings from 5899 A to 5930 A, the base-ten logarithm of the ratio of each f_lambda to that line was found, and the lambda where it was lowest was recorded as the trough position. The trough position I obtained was 5899.73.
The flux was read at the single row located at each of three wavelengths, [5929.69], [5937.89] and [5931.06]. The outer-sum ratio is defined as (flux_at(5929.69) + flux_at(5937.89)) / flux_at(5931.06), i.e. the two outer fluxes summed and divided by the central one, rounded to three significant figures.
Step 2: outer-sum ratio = 1.97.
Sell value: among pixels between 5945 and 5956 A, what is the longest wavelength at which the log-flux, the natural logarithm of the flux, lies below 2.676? 5955.69 A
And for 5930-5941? 5940.63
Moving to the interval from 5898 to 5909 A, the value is 5905.17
